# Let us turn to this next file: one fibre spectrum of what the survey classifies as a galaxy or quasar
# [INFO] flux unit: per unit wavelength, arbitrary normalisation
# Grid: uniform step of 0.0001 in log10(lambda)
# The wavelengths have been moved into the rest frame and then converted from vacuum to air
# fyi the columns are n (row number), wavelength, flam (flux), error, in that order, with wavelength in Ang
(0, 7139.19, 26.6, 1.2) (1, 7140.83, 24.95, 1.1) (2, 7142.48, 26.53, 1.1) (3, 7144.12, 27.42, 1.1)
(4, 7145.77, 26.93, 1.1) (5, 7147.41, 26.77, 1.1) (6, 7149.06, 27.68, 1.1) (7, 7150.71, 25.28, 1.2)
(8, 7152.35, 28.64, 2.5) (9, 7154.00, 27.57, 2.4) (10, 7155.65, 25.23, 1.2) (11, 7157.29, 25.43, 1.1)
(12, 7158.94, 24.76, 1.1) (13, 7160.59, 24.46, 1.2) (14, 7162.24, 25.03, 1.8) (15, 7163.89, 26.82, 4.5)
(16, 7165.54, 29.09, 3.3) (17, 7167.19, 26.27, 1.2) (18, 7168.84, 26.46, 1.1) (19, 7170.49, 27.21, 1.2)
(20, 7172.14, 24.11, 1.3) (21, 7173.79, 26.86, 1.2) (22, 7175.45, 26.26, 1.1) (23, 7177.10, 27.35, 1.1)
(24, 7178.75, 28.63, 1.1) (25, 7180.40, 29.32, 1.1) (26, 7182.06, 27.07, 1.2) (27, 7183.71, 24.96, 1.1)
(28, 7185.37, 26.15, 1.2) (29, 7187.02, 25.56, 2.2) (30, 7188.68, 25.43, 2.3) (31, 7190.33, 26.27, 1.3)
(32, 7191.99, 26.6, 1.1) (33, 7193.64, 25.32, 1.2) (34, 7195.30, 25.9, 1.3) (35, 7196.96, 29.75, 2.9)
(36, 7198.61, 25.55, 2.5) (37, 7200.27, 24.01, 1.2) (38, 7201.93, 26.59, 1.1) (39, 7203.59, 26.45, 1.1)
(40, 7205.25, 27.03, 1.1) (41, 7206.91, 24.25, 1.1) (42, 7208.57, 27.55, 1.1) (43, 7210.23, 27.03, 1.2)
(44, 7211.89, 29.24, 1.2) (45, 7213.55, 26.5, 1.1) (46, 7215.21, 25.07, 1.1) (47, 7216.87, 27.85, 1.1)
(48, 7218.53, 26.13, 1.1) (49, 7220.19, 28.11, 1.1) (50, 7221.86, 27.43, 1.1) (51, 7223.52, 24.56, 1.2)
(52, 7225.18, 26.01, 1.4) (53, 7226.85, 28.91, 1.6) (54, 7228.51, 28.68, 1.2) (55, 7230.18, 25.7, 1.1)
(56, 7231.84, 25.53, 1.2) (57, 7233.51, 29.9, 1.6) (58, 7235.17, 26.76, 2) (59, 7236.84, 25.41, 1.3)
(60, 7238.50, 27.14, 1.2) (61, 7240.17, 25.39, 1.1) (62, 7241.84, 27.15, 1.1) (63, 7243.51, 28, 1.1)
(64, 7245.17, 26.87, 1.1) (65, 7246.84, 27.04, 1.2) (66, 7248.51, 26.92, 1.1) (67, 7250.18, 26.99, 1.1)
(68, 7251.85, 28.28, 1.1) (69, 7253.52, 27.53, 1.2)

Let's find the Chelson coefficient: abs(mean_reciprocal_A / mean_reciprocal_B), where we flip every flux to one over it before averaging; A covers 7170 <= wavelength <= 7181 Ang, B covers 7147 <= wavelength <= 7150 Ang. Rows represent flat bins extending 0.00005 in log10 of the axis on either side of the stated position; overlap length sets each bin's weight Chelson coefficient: 1.01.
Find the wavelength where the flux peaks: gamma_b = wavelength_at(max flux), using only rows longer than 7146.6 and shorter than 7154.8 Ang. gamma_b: 7152.35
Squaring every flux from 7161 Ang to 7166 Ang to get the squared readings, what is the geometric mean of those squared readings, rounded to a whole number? 725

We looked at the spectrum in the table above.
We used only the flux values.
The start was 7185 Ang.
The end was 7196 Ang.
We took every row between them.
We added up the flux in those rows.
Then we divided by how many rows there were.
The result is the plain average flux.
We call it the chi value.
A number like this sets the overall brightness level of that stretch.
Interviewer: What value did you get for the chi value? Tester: 25.9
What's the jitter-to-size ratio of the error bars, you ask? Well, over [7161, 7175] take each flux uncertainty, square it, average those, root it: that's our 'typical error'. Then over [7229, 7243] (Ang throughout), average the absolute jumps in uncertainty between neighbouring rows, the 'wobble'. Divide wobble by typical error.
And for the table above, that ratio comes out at 0.11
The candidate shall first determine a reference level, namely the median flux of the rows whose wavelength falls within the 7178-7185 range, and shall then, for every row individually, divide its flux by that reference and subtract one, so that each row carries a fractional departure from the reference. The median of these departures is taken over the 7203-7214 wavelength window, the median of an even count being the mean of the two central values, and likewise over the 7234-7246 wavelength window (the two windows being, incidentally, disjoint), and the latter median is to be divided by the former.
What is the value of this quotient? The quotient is 1.2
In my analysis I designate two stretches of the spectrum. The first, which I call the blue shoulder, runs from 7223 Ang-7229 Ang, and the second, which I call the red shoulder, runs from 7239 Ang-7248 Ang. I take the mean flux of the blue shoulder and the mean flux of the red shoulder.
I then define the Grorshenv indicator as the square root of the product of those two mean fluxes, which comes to 27.0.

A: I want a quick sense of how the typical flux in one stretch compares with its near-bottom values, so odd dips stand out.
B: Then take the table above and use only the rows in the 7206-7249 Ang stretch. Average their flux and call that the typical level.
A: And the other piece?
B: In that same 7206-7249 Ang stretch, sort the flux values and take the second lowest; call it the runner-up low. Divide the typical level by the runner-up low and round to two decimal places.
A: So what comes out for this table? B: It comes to 1.09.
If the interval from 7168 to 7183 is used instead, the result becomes 1.03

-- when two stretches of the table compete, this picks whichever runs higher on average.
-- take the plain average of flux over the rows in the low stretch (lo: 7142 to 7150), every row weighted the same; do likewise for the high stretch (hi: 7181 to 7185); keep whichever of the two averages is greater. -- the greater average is 27.1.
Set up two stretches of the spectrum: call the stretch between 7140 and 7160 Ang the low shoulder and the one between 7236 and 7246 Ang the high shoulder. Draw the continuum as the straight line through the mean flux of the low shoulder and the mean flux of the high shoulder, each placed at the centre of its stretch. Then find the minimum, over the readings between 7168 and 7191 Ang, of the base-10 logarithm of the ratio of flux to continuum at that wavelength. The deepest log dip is -0.041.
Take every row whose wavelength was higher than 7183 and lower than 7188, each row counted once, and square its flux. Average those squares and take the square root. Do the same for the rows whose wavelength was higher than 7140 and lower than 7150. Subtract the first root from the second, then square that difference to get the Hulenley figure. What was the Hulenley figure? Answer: 1.4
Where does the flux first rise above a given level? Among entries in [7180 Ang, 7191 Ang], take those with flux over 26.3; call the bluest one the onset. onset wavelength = 7180.40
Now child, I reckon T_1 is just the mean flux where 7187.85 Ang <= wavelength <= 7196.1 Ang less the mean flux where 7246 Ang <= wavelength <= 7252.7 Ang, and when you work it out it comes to -1.4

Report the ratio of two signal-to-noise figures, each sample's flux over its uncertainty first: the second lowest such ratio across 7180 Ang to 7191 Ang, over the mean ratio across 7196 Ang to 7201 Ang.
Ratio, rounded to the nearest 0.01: 0.86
